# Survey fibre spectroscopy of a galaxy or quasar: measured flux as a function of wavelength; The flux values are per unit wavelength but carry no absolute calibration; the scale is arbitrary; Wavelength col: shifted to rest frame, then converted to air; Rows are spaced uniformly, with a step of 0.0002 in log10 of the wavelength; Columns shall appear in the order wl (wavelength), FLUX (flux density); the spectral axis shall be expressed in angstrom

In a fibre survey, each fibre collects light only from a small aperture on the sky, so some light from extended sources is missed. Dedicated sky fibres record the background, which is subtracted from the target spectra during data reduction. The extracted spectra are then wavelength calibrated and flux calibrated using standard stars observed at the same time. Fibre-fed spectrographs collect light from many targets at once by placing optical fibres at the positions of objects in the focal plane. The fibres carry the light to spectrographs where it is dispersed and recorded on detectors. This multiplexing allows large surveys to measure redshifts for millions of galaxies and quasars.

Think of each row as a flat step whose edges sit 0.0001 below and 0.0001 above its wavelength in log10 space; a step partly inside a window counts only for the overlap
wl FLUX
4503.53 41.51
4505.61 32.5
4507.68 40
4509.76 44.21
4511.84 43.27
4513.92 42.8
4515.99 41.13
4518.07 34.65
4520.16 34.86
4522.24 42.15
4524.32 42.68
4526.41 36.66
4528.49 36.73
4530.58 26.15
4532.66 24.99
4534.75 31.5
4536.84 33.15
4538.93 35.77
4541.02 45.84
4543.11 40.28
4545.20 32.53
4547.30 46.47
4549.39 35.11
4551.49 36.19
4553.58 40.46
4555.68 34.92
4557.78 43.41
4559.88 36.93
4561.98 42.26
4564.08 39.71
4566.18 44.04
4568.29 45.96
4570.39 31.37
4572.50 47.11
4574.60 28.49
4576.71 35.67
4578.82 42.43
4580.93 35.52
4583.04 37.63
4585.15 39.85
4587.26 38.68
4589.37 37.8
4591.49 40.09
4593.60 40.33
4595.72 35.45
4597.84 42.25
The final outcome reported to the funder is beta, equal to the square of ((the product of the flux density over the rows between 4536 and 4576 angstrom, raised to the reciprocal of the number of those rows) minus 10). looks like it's 815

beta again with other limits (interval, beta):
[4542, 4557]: 770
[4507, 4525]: 930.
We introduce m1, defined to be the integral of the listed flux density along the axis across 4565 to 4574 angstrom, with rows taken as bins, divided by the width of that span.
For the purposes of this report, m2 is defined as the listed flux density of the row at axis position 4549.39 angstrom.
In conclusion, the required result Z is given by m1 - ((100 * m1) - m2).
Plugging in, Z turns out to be -4064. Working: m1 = 41.4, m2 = 35.11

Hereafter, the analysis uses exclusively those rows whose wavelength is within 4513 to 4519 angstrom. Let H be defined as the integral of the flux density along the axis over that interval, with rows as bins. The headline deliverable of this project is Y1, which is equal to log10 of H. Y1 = 2.38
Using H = 238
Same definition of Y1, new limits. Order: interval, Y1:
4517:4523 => 2.35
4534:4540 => 2.30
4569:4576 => 2.40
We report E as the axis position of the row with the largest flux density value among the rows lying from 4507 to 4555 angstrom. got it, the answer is 4547.30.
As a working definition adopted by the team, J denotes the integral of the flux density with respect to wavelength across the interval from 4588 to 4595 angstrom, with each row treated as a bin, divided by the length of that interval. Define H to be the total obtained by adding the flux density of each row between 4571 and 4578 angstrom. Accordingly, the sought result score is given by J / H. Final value 0.352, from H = 111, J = 39.2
